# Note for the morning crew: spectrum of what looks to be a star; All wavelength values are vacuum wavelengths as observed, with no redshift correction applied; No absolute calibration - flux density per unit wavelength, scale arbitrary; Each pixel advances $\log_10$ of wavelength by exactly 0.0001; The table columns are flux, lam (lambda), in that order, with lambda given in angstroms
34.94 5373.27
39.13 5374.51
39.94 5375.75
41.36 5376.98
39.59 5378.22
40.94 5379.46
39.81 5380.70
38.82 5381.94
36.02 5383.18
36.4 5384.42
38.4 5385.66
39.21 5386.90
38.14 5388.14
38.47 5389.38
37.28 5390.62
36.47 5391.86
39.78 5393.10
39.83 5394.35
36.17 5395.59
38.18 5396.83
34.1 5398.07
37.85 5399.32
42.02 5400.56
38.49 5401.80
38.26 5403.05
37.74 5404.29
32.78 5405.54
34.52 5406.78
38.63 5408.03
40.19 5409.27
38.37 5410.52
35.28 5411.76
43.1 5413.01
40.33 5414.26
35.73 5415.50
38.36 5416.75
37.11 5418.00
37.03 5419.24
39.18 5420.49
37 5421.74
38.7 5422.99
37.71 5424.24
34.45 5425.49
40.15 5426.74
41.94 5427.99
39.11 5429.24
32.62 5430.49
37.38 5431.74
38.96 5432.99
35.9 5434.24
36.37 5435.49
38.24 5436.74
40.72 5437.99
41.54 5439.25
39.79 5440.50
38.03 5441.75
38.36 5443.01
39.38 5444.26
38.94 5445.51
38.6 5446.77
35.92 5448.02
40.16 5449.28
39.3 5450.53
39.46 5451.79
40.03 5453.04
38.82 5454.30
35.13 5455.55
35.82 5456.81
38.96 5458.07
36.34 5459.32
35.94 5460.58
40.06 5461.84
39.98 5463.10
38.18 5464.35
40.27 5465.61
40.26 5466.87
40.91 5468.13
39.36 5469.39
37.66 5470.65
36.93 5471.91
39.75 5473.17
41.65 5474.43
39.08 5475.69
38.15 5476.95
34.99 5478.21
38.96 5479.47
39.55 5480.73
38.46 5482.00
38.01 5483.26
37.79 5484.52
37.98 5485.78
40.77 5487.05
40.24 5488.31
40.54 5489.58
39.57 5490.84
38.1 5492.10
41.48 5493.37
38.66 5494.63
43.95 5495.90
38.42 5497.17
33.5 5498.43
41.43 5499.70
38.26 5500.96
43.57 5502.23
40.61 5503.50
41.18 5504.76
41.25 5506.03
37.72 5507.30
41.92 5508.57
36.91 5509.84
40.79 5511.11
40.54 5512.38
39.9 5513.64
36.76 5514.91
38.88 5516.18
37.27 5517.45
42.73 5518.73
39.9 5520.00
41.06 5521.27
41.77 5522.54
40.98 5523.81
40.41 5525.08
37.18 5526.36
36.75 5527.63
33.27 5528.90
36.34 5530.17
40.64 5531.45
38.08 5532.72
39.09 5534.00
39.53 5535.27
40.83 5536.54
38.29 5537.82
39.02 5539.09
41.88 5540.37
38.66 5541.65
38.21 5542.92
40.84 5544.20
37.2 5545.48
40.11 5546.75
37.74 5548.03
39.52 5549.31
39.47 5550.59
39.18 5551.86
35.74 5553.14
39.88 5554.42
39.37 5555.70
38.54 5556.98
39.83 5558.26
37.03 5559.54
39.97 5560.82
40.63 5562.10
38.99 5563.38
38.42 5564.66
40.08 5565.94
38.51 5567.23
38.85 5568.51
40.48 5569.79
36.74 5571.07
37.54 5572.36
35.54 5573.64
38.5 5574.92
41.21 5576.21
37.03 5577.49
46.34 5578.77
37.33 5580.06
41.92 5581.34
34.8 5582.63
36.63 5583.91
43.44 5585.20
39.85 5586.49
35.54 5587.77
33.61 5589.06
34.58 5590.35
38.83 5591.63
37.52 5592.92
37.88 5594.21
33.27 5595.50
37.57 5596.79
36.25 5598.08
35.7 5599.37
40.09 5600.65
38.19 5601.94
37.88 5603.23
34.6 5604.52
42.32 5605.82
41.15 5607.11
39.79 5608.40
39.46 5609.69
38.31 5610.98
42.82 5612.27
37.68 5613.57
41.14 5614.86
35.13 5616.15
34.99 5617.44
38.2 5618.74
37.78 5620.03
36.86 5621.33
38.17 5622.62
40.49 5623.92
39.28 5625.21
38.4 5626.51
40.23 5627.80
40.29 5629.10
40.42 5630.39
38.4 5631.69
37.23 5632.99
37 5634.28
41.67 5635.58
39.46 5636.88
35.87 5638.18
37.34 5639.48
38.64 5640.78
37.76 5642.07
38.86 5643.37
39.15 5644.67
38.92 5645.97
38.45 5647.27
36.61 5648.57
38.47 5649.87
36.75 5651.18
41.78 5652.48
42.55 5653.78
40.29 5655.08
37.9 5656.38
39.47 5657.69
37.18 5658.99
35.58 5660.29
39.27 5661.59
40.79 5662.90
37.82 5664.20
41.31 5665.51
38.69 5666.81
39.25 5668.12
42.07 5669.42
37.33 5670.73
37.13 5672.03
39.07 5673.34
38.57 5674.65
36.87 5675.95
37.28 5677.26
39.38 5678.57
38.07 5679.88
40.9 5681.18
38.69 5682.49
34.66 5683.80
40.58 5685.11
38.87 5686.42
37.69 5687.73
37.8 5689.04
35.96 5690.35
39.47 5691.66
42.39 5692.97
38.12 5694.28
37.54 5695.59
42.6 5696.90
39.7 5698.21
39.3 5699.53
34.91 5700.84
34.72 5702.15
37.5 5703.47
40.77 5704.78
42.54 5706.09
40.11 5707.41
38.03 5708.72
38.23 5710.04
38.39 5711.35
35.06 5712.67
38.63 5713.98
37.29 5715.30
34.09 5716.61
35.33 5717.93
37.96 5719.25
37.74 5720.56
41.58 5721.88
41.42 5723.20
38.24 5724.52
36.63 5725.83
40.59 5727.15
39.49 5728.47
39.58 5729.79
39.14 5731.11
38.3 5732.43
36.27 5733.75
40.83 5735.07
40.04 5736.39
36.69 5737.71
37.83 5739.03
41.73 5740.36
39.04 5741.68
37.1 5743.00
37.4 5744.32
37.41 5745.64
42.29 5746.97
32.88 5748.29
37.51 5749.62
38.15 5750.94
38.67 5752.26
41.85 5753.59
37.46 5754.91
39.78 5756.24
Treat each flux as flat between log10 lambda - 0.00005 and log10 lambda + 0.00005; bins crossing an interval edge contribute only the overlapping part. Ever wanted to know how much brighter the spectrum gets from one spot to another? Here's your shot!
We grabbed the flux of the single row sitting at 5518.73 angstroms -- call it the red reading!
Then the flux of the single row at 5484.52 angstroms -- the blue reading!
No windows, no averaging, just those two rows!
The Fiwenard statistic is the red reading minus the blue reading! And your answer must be 4.9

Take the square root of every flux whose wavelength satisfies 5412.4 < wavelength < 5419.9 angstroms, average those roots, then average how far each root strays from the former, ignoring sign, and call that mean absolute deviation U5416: 0.16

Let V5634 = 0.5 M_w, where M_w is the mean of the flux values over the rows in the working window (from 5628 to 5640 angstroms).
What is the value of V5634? 19.3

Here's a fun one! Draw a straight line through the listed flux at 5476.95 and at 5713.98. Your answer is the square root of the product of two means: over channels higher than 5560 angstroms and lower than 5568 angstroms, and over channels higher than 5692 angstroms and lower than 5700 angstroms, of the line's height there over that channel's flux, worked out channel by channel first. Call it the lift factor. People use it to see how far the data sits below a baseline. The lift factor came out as 0.97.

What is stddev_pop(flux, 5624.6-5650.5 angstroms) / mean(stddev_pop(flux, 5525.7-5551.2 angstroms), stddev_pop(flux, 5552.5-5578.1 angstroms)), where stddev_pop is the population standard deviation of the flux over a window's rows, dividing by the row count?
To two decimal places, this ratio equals 0.80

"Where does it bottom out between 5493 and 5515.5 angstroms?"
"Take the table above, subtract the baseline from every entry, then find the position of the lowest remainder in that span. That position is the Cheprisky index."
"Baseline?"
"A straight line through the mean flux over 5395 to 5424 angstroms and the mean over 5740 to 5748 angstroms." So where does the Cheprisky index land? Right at 5498.43 angstroms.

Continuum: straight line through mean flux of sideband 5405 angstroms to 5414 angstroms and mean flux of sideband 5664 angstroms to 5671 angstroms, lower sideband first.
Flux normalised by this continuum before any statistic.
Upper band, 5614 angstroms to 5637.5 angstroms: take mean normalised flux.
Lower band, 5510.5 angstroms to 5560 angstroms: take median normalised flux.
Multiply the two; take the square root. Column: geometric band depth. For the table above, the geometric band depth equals 1.00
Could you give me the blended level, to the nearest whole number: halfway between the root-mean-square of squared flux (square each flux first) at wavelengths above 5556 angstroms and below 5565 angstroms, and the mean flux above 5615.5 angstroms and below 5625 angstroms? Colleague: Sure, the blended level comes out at 783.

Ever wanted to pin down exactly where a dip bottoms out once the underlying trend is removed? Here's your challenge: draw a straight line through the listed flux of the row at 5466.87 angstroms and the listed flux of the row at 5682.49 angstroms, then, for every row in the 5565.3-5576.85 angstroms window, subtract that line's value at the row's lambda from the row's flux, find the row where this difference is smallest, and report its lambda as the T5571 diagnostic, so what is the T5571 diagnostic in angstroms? 5573.64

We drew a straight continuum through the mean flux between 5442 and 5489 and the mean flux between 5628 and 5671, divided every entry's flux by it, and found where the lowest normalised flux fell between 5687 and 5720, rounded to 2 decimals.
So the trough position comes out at 5716.61 angstroms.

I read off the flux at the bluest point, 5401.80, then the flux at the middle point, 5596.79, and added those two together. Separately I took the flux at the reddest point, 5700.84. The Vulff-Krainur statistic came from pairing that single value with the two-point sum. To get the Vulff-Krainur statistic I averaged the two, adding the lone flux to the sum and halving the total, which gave 55.5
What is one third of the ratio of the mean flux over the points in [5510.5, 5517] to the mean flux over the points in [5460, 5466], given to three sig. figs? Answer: 0.338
